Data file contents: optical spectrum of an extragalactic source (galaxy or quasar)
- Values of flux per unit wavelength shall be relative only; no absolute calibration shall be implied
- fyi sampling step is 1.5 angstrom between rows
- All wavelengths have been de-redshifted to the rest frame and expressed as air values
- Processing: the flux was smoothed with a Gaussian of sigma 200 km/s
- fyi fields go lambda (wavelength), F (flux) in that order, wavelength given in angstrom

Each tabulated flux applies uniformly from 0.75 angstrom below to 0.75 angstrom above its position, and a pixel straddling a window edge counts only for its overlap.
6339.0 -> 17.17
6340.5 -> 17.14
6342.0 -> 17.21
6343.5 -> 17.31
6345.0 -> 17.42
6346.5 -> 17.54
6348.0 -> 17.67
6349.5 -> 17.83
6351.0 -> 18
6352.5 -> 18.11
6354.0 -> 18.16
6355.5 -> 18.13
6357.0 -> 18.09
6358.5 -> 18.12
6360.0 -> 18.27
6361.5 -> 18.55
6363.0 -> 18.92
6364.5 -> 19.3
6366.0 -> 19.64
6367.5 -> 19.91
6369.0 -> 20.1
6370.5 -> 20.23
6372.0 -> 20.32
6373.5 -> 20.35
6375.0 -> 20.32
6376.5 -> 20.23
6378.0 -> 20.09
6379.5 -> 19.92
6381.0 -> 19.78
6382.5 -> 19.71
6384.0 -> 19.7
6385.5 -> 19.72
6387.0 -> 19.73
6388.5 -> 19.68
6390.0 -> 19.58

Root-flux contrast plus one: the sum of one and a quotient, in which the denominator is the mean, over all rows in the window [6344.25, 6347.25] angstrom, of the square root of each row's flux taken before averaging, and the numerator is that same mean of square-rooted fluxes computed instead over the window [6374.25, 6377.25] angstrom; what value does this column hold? 2.077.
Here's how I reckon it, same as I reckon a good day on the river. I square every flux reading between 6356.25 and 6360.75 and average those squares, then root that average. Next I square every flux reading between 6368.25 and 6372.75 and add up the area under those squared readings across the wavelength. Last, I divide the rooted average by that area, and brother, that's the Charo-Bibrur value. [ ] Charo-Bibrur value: 0.0099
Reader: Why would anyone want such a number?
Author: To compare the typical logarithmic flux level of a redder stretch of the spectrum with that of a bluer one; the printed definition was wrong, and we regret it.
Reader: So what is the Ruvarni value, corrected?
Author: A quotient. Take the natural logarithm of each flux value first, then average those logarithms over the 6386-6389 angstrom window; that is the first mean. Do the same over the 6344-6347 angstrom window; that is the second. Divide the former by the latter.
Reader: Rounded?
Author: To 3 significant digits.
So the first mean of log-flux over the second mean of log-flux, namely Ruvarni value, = 1.04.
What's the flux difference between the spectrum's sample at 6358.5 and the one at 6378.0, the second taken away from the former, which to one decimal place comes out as -2.0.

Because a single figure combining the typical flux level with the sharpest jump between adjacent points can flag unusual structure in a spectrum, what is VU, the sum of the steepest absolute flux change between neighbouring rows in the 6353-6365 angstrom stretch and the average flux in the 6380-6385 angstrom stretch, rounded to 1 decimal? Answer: 20.1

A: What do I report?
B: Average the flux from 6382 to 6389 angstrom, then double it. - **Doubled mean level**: 39.4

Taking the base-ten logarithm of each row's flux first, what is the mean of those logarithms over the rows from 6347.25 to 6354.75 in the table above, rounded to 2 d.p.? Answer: 1.25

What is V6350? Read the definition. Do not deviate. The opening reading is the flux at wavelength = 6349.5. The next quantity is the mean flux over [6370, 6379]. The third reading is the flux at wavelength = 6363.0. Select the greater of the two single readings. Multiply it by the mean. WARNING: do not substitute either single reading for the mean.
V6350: 383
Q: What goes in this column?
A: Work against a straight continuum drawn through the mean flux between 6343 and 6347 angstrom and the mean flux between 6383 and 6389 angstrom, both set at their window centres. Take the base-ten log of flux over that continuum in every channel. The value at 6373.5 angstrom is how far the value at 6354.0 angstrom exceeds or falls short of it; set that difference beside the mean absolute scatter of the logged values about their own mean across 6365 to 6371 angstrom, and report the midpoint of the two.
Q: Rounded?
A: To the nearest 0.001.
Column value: -0.011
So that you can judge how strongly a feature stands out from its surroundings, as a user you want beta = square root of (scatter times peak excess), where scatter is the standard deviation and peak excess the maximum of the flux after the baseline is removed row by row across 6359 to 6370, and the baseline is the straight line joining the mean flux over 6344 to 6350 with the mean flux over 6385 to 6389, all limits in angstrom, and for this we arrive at 0.8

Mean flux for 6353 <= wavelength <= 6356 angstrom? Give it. 18.1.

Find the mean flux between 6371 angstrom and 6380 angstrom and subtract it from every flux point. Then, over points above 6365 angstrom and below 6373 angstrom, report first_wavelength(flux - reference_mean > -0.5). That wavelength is 6367.5 angstrom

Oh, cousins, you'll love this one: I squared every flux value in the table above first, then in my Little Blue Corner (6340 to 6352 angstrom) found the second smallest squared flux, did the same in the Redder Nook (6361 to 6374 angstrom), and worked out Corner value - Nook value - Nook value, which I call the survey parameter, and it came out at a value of -420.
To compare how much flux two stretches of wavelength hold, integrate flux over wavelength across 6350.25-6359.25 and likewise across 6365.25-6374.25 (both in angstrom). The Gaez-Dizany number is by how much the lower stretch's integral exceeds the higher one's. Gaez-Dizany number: -18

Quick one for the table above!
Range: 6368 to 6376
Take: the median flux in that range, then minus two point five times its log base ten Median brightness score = -3.27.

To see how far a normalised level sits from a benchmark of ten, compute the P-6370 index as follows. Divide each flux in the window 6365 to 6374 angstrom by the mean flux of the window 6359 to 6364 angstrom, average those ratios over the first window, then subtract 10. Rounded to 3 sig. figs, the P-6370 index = -8.92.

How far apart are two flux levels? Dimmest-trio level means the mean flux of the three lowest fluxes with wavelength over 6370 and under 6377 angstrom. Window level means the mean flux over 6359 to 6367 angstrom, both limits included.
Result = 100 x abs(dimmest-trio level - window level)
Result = 132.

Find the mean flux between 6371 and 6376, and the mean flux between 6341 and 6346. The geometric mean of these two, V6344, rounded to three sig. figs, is 18.8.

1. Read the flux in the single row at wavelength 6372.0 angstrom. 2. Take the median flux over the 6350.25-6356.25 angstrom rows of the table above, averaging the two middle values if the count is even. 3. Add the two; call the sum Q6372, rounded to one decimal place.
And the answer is 38.4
